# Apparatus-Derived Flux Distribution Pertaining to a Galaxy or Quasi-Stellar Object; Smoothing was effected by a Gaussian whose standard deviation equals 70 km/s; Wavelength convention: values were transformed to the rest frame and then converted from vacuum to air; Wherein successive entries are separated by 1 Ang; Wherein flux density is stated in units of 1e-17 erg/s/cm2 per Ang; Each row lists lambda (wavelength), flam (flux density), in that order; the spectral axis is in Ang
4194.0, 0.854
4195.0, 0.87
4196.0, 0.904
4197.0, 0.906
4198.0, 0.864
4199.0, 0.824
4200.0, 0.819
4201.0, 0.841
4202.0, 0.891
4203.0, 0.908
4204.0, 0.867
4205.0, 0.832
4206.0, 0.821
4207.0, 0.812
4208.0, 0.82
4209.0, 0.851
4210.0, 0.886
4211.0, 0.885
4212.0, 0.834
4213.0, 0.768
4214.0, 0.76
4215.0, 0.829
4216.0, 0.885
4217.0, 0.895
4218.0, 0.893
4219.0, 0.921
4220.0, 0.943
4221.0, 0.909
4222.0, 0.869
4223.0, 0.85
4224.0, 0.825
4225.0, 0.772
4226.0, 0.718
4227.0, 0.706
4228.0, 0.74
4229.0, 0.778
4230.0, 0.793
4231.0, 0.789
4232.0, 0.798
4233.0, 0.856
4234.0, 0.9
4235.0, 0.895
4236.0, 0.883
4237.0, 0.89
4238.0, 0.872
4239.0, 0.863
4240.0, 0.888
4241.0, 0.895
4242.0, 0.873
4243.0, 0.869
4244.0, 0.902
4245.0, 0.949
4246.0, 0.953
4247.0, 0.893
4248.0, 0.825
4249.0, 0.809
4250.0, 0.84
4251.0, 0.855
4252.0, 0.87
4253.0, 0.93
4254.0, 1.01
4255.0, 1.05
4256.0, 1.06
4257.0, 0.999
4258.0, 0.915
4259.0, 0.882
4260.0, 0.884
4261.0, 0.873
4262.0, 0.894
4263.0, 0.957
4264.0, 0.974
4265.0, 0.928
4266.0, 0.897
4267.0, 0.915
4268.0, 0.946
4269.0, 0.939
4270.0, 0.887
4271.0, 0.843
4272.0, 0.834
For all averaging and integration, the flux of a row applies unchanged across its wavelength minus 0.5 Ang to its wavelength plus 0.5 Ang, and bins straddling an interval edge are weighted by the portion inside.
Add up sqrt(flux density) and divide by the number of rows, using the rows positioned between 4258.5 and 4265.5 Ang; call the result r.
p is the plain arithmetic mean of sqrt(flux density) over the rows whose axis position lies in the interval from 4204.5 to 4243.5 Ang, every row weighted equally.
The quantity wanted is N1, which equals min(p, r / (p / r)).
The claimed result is 0.917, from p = 0.92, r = 0.955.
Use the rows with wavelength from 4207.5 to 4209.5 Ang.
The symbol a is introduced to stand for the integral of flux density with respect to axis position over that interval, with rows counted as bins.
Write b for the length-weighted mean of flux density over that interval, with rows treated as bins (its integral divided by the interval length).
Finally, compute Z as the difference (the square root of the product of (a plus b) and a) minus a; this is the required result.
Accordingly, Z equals 0.376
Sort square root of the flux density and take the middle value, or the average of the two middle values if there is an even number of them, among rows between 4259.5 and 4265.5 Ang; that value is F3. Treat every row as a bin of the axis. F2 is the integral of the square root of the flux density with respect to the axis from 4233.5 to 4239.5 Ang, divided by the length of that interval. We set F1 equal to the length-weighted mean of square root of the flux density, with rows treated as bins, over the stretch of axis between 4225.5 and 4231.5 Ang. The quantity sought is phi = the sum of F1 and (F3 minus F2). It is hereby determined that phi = 0.88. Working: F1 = 0.87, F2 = 0.940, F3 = 0.954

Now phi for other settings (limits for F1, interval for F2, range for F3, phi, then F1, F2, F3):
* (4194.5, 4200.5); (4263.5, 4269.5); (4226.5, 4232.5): 0.85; 0.93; 0.966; 0.885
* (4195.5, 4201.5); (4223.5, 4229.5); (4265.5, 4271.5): 1.01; 0.93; 0.869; 0.952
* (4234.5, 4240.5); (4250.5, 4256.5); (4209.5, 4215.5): 0.87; 0.94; 0.980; 0.912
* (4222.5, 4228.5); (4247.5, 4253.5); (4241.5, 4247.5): 0.90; 0.88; 0.924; 0.947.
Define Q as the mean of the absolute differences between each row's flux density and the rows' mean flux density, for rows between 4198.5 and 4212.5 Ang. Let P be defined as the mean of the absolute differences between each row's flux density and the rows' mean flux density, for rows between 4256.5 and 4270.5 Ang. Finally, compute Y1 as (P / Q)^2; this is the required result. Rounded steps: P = 0.031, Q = 0.027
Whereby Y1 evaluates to 1.3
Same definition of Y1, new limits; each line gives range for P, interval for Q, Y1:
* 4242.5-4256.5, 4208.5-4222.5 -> 2.5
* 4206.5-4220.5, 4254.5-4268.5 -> 0.9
